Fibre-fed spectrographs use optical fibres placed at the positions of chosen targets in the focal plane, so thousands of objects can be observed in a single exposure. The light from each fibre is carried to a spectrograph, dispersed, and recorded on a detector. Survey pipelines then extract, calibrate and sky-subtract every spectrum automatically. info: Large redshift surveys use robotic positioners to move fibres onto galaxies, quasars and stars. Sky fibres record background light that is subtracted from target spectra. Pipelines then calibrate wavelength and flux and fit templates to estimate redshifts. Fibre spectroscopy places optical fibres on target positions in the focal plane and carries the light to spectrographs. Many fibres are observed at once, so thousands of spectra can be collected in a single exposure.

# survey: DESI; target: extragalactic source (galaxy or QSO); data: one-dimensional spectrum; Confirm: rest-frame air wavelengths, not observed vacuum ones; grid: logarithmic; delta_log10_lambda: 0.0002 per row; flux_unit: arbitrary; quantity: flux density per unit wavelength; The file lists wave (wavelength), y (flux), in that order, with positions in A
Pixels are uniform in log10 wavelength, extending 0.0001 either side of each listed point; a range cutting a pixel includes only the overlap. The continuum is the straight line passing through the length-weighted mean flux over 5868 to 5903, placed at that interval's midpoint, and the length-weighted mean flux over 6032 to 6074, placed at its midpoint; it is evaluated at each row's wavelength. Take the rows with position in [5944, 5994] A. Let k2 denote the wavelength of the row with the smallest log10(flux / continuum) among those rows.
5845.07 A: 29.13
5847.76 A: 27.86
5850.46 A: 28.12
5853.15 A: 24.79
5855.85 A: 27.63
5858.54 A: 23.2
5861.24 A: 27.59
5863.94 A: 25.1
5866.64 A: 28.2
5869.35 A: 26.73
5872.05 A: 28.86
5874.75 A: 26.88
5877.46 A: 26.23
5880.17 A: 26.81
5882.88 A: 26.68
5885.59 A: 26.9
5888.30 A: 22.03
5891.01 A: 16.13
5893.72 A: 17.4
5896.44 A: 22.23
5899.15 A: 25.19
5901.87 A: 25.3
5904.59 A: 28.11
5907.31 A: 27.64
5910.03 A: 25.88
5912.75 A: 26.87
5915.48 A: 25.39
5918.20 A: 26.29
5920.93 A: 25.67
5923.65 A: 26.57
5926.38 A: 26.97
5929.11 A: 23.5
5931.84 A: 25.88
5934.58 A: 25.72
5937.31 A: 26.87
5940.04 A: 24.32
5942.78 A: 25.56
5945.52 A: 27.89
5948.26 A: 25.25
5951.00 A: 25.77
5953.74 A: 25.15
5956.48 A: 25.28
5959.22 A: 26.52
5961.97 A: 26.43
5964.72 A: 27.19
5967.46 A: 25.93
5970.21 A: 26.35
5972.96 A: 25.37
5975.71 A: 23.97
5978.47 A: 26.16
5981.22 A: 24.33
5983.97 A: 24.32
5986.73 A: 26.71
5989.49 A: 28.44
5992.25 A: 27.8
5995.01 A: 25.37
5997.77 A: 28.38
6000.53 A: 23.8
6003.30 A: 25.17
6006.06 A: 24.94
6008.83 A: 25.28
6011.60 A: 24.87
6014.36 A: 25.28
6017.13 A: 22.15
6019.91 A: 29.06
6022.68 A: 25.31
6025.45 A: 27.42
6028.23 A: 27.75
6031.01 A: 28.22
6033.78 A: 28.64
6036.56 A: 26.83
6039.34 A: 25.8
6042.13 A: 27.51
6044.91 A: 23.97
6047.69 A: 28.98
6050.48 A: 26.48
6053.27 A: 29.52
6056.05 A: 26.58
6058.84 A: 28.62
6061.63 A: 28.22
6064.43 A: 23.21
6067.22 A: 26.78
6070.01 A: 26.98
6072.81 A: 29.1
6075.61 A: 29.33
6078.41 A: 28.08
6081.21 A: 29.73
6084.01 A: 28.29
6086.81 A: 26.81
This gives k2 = 5975.71 A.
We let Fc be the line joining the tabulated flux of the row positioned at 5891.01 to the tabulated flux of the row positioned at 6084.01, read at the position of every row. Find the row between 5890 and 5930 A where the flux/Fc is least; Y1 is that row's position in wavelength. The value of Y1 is 5891.01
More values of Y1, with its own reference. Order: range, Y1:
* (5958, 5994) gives 5983.97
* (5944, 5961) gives 5956.48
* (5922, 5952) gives 5940.04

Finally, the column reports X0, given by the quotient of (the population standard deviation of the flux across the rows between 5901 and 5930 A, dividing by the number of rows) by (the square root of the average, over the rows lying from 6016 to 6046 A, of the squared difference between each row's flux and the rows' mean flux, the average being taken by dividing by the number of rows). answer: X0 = 0.60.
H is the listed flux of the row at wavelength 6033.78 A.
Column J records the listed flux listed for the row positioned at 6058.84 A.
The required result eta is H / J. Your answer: 1.00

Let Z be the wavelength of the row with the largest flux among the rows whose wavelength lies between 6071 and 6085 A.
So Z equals 6081.21 A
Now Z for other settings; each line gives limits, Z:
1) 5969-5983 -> 5970.21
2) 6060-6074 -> 6072.81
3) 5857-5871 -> 5866.64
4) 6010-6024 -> 6019.91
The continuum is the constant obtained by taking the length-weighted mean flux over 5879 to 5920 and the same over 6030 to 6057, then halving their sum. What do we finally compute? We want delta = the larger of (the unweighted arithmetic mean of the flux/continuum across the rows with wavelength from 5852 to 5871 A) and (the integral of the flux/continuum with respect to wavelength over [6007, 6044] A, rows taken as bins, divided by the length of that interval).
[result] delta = 1.019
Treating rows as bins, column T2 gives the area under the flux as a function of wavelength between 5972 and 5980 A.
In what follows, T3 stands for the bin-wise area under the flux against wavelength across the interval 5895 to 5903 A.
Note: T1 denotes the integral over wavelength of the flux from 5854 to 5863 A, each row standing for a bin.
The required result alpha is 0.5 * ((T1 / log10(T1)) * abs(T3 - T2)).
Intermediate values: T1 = 234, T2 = 201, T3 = 193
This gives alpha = 393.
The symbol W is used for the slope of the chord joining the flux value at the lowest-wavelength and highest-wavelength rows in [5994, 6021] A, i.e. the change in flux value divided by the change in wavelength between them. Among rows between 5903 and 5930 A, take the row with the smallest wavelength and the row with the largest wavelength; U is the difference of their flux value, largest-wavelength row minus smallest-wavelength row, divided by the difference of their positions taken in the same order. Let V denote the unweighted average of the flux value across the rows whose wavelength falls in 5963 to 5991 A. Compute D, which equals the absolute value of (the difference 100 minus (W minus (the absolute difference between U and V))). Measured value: 126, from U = -0.19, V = 25.9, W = 0.148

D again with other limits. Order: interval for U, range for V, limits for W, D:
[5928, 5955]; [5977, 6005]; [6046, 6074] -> 126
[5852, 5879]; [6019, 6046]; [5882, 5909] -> 127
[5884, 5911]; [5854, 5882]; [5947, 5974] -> 127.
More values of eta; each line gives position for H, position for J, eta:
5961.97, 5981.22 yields 1.09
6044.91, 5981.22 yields 0.99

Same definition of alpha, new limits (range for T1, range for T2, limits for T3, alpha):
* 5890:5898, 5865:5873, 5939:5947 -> 503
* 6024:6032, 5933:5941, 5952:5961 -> 1209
